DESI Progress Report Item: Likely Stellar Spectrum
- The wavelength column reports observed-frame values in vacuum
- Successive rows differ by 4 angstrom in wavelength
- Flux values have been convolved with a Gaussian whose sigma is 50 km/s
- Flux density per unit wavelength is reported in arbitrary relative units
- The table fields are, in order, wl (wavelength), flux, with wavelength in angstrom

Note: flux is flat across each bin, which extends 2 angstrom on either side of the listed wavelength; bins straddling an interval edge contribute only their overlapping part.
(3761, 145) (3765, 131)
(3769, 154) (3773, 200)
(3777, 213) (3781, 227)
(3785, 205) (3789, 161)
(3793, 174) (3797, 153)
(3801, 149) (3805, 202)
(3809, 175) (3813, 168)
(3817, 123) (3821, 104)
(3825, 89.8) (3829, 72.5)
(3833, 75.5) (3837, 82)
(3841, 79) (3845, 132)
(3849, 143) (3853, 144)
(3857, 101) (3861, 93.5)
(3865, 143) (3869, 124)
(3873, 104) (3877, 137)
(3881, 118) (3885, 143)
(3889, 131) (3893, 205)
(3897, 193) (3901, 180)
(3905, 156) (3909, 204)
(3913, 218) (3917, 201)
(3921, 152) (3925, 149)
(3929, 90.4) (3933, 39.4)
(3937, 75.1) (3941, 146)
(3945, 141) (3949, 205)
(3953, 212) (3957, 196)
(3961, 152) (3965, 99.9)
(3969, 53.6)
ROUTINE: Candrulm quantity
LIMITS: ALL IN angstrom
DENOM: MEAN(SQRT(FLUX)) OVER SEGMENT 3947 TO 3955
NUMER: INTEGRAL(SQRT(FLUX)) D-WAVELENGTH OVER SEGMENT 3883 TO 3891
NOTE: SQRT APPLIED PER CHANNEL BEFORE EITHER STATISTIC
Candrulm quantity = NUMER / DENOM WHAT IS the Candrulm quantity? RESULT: 6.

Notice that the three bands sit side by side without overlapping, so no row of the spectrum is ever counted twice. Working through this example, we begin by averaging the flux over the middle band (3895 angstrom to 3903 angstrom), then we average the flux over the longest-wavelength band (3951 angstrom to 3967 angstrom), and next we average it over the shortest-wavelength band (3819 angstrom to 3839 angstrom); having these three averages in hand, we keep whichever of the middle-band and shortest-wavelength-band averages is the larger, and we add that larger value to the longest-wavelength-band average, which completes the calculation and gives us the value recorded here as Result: 351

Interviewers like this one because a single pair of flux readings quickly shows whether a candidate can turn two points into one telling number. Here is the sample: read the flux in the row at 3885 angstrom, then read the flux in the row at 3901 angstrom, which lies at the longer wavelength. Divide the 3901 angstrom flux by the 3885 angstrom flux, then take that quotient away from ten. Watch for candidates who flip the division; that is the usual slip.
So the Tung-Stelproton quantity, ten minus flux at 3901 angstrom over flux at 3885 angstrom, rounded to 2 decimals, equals 8.74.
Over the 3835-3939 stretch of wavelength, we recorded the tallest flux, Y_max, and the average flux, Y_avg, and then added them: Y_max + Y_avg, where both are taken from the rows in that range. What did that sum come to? 354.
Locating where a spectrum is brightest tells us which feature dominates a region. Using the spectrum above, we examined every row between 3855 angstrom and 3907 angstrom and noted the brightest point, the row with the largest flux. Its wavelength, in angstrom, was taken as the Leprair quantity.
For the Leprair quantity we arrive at 3893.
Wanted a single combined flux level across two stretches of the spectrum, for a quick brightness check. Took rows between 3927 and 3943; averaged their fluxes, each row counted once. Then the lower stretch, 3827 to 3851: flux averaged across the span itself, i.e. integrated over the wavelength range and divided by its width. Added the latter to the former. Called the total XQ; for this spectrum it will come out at 185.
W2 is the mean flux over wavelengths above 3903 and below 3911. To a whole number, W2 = 180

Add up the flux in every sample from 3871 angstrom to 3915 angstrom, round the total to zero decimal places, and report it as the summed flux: 1789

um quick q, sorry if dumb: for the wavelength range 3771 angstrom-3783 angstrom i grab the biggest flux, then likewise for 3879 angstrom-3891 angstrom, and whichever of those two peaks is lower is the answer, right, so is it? 143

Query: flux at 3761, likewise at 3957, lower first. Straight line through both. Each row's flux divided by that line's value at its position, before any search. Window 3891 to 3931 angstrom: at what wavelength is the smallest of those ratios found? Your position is 3929 angstrom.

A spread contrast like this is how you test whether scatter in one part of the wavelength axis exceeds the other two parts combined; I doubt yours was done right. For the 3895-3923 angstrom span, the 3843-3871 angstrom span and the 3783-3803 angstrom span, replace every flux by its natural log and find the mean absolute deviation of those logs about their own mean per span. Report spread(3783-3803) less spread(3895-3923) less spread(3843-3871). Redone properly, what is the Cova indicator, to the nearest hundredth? -0.16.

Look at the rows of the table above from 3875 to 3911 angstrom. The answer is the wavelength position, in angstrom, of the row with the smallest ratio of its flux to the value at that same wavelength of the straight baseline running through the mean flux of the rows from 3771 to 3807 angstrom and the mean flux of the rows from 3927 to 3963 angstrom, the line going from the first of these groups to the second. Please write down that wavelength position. 3881 angstrom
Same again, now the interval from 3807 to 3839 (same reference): 3829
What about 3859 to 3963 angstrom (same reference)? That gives 3933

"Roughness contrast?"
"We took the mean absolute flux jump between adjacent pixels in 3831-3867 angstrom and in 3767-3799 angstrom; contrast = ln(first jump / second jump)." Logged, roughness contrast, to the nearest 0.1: -0.1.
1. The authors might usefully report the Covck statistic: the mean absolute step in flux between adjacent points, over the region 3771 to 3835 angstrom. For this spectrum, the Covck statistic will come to 21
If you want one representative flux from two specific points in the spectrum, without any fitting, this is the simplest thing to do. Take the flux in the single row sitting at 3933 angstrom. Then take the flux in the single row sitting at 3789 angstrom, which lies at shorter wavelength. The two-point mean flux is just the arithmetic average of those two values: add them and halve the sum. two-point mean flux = 100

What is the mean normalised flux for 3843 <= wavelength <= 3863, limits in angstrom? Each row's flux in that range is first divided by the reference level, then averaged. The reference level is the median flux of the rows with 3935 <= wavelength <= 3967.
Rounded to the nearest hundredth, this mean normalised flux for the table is 0.82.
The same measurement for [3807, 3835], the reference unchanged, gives 0.77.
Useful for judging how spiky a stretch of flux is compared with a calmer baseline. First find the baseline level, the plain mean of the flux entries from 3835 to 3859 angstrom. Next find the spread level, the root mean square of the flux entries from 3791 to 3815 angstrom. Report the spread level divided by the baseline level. 1.51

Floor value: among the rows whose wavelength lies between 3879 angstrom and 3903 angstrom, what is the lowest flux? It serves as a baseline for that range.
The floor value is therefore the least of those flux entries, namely 118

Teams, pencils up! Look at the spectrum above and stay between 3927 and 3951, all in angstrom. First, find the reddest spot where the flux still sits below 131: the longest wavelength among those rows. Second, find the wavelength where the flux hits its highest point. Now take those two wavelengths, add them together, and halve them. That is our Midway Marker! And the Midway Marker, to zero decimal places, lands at 3943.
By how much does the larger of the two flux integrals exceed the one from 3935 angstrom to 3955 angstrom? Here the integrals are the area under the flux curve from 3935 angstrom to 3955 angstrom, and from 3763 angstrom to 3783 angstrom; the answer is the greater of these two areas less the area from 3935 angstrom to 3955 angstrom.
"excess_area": 584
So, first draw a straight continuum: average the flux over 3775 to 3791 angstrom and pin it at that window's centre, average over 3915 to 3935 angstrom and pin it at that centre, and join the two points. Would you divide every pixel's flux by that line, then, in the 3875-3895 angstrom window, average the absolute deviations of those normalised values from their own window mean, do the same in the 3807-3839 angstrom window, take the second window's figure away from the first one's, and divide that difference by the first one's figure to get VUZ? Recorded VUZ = 0.0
